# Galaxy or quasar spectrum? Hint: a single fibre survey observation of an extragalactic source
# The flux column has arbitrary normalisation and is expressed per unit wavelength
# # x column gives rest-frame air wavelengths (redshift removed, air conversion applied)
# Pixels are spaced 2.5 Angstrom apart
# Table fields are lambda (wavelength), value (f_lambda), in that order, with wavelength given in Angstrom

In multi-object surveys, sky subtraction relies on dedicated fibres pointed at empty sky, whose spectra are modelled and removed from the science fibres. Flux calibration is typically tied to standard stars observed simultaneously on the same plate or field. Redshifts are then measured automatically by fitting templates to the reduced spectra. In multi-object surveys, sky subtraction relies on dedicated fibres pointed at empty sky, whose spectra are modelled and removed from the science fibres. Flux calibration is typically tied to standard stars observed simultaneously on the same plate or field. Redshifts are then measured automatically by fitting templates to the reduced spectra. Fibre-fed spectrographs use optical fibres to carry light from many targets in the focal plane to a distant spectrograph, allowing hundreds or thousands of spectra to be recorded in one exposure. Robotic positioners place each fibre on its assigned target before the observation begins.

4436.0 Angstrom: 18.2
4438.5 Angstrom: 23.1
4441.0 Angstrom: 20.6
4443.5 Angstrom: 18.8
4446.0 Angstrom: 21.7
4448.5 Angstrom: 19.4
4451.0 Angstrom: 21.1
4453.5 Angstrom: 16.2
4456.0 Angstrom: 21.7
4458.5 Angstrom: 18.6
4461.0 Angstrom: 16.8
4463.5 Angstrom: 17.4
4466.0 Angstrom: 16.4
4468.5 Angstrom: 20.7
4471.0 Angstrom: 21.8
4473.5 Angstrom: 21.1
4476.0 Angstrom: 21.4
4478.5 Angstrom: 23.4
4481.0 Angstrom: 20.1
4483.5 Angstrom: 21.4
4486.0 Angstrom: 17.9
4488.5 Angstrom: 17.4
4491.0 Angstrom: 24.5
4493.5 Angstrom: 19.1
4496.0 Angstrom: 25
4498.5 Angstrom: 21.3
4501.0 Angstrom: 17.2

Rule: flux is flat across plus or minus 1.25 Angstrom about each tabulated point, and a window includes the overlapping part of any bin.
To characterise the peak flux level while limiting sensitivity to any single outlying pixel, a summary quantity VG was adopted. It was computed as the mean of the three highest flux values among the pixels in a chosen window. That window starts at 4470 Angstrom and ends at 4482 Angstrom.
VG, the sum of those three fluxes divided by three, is 22.2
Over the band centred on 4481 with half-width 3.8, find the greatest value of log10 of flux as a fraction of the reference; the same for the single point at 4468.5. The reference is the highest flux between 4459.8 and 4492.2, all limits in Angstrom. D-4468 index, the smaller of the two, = -0.073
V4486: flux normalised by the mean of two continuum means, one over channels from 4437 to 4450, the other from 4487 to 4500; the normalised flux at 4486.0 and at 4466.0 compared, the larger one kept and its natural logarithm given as -0.16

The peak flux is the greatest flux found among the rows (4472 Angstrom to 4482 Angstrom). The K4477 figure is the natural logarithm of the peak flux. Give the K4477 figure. 3.15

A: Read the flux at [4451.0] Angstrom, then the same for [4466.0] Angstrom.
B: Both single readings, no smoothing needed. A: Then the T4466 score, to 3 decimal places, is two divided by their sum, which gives 0.053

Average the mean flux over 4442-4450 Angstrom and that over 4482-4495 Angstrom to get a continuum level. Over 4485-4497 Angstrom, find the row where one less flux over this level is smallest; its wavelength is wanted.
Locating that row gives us 4496.0 Angstrom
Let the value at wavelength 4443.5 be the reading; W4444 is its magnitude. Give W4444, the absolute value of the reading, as 18.8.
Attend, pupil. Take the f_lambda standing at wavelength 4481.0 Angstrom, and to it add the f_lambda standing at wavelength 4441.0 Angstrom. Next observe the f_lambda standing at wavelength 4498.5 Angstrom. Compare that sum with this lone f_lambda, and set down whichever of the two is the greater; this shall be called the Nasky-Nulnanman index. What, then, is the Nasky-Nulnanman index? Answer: 40.7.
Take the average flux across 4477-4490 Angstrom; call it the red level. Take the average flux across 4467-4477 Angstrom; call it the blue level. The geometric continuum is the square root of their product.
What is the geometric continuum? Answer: 20.6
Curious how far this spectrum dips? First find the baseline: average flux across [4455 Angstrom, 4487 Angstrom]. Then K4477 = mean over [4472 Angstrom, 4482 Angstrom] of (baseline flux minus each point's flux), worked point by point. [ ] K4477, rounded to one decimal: -1.6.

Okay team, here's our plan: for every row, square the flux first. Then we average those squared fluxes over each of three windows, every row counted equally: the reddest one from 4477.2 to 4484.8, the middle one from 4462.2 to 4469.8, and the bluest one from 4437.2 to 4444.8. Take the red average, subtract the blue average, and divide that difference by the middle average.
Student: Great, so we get 0.10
